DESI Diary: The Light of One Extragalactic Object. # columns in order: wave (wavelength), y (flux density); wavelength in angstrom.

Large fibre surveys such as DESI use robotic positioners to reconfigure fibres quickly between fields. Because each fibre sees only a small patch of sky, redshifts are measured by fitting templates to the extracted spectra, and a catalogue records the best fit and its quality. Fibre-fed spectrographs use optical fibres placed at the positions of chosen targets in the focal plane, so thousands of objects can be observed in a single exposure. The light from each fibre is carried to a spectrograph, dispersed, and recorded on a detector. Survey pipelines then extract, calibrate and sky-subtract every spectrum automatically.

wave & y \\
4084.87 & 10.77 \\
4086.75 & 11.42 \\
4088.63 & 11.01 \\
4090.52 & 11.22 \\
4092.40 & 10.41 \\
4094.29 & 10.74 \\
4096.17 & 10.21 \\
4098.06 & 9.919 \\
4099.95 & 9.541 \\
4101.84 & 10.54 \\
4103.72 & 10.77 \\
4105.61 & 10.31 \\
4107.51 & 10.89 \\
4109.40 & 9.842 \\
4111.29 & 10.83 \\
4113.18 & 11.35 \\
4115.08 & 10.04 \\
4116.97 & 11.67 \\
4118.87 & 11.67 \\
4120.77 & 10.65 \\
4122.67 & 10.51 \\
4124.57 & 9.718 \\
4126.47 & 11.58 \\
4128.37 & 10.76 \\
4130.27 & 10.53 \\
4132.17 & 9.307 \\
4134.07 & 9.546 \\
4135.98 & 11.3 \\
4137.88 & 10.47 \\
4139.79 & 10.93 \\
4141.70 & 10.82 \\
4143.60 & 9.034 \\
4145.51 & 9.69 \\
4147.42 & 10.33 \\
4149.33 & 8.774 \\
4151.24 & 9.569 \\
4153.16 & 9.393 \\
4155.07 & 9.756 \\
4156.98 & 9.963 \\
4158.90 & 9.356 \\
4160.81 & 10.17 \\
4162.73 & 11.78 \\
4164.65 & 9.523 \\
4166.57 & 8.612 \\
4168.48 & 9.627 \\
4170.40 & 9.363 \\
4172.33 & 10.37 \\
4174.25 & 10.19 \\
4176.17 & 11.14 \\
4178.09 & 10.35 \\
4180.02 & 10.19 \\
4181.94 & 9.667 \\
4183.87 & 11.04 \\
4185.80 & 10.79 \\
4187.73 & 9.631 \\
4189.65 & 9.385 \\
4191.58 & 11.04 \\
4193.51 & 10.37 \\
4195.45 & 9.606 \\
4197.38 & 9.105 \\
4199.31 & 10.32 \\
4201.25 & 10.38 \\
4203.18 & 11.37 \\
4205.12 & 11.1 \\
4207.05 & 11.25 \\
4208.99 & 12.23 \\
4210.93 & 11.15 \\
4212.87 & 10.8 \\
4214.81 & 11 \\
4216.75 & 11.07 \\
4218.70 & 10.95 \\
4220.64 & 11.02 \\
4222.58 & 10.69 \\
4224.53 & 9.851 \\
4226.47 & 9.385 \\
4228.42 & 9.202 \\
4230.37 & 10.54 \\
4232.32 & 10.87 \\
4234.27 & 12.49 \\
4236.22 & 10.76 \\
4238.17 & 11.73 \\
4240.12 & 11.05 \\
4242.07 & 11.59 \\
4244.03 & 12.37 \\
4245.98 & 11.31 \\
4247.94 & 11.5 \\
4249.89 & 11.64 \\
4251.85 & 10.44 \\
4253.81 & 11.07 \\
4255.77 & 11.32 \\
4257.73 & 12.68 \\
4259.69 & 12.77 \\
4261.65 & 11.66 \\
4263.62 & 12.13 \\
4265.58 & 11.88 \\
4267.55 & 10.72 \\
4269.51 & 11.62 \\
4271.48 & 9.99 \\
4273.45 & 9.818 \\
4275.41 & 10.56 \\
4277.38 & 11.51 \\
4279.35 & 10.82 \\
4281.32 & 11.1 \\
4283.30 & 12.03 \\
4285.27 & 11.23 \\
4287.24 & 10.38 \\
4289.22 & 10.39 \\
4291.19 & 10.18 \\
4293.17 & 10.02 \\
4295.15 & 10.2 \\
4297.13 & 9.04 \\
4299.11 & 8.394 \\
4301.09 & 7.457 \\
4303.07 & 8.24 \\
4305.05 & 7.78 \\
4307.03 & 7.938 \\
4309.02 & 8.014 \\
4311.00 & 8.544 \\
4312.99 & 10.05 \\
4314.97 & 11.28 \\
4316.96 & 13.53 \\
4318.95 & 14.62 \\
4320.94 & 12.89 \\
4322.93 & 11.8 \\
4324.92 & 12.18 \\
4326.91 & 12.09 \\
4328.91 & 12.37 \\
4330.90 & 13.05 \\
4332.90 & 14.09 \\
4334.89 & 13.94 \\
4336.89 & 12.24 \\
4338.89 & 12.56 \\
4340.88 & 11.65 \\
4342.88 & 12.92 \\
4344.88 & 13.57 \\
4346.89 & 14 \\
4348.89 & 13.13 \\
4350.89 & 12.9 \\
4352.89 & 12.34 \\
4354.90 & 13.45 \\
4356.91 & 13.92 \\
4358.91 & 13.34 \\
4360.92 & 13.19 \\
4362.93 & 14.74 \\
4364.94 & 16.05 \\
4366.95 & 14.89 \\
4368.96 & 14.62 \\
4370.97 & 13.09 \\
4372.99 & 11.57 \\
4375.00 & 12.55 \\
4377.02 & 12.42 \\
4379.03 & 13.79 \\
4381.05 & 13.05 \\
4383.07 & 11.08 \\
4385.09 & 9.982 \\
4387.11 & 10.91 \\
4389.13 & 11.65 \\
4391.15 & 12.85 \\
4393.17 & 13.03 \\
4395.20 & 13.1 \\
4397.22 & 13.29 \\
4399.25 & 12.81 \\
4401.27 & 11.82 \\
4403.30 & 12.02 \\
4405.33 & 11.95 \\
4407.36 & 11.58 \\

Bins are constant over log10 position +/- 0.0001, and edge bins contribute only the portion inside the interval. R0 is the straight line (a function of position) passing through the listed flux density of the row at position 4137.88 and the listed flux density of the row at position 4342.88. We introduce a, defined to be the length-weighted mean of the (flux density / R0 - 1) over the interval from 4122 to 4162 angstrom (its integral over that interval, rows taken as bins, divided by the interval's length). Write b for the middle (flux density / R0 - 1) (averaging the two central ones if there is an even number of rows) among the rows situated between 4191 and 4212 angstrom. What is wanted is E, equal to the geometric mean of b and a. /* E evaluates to 0.027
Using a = -0.041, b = -0.02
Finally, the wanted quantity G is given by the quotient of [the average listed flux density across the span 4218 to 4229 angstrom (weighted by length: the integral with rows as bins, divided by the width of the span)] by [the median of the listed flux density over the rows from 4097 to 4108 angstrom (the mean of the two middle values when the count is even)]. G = 0.98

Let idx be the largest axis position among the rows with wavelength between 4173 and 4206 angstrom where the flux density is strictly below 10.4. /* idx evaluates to 4201.25 angstrom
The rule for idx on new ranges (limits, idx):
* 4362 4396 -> 4385.09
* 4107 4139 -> 4134.07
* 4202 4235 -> 4228.42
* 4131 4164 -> 4160.81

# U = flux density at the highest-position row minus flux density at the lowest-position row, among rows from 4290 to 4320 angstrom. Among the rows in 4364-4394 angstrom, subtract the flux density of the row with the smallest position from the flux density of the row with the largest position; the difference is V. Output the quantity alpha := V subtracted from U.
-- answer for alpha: 7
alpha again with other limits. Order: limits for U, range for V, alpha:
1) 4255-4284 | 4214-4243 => 0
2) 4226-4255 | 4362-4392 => 4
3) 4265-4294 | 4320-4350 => -2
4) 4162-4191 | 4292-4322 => -5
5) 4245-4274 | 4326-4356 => -3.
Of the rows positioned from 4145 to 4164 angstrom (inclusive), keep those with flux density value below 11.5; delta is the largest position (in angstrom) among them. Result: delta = 4160.81 angstrom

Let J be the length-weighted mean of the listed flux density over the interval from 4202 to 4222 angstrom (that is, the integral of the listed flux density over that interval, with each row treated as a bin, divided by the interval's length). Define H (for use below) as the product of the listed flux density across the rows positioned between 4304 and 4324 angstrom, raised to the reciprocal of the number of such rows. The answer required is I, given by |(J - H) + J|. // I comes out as 12.0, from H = 10.4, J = 11.2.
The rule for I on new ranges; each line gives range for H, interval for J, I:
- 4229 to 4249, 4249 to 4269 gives 11.9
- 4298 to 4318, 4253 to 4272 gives 14.3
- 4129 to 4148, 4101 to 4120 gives 11.4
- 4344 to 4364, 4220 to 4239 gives 7.8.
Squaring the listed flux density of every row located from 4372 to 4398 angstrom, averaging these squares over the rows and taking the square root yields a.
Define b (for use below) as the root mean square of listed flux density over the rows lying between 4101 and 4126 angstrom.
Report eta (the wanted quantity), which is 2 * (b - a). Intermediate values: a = 12.3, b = 10.7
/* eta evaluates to -3.2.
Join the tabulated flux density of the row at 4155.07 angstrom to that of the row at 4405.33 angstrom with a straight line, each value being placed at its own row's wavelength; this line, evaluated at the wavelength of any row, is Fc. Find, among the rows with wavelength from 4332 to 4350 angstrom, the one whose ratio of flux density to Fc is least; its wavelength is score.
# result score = 4340.88 angstrom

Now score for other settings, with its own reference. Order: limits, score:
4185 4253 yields 4228.42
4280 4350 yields 4301.09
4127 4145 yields 4143.60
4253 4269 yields 4267.55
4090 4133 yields 4132.17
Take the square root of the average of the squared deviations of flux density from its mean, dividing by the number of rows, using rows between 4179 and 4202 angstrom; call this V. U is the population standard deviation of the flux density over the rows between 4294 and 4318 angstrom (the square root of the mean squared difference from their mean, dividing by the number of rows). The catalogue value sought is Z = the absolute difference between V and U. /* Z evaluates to 1.09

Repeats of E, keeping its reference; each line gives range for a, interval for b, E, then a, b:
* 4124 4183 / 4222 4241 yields 0.063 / -0.055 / -0.07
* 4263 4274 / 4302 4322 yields 0.146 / -0.082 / -0.26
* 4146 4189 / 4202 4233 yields 0.056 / -0.079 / -0.04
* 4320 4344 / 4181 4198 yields 0.036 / -0.011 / -0.12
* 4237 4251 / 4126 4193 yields 0.031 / -0.014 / -0.07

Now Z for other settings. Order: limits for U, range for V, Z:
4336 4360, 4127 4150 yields 0.11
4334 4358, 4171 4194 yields 0.17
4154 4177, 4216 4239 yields 0.07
